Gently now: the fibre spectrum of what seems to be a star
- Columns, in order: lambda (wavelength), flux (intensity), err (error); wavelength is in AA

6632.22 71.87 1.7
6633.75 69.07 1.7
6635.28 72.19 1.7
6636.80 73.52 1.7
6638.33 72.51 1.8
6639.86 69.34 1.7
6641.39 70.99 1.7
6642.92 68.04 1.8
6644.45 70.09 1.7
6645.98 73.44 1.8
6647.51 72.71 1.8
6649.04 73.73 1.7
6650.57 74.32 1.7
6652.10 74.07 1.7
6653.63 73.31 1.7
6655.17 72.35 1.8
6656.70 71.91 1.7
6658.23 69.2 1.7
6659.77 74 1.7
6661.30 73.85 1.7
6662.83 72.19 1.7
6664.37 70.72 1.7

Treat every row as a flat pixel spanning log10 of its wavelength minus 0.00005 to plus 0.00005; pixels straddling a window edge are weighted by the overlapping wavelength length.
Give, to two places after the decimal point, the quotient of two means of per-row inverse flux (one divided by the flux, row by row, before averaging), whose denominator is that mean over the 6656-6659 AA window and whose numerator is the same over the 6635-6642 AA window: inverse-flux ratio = 0.98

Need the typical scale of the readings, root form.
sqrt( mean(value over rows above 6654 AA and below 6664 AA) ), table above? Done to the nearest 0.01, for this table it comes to 8.50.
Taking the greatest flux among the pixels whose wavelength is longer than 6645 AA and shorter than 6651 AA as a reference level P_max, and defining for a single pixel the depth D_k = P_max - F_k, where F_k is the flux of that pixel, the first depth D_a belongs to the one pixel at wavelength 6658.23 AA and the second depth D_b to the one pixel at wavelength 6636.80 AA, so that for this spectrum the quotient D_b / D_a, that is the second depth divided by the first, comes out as 0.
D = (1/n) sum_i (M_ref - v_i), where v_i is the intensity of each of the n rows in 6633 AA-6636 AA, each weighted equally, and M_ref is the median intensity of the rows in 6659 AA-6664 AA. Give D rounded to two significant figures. 3.2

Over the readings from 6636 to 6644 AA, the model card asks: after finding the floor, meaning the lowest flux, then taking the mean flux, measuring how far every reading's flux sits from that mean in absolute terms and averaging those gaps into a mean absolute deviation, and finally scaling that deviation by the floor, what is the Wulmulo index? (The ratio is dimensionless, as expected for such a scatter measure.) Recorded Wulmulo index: 0.0257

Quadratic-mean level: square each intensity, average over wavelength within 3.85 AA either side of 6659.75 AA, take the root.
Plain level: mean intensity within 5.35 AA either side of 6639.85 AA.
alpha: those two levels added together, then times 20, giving 2864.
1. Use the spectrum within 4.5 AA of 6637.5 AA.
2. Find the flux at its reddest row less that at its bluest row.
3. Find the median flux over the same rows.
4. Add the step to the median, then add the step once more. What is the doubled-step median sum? 75.4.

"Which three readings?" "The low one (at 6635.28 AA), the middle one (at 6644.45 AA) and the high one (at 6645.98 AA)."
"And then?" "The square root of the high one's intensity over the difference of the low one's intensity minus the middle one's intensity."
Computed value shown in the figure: 5.91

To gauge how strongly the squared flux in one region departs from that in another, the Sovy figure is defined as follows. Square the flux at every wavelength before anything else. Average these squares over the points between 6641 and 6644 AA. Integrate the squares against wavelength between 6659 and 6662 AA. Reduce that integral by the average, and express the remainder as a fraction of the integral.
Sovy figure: 0.71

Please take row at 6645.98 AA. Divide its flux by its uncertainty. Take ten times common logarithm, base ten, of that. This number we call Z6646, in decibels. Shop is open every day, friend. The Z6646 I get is 16.1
